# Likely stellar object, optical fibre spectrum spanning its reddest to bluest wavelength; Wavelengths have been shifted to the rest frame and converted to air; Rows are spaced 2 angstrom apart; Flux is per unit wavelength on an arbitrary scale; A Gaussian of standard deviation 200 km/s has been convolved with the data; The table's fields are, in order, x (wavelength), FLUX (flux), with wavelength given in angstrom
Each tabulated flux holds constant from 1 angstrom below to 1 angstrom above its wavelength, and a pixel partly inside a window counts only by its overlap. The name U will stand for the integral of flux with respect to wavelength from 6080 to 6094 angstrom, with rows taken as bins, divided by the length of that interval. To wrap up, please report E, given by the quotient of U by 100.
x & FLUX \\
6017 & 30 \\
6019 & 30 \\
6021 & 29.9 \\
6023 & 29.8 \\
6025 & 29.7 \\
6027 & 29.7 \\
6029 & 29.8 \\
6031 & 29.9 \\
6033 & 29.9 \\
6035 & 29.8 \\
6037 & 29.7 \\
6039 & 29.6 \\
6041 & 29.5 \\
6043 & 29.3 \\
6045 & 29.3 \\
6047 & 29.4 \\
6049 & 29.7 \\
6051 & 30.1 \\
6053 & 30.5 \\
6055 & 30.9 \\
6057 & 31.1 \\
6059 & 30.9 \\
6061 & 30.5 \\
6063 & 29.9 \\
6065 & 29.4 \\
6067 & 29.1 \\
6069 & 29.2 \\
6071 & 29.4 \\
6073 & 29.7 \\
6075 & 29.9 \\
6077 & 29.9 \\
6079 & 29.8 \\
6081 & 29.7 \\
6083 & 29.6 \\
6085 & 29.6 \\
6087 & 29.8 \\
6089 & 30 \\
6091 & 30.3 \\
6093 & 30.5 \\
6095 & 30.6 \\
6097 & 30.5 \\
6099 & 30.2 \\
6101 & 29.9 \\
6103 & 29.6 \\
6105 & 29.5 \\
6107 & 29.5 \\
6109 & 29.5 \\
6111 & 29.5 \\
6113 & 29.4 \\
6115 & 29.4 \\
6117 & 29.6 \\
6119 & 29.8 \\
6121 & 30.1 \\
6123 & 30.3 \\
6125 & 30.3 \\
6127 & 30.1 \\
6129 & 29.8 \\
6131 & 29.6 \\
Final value 0.299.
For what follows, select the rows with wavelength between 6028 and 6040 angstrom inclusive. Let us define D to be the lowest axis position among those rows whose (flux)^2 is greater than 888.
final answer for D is 6029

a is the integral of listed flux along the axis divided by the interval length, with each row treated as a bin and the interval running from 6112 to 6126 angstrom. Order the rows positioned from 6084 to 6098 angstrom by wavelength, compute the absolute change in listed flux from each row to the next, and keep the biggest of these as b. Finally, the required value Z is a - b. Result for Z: 29.5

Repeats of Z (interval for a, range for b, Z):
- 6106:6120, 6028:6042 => 29.4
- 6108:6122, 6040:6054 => 29.2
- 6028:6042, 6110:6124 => 29.4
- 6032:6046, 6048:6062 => 29.2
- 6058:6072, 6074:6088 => 29.6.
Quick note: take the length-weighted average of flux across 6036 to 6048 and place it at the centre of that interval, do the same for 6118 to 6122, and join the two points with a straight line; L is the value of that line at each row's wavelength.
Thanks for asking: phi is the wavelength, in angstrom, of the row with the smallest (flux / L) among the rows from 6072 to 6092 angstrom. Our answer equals 6085 angstrom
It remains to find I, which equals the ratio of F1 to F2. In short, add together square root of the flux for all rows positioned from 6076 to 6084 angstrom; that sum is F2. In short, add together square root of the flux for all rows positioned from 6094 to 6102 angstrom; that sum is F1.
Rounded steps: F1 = 22.0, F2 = 21.8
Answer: 1.01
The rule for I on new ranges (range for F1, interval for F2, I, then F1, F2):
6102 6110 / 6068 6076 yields 1.00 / 21.7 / 21.7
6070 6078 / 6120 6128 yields 0.99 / 21.8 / 22.0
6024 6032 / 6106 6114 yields 1.01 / 21.8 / 21.7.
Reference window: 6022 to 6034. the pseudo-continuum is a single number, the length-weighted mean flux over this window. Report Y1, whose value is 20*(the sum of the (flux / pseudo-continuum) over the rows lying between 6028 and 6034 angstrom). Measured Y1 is 60.1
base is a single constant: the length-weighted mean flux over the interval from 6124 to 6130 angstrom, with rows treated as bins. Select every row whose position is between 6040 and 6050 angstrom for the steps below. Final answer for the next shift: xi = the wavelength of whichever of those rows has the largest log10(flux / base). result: 6049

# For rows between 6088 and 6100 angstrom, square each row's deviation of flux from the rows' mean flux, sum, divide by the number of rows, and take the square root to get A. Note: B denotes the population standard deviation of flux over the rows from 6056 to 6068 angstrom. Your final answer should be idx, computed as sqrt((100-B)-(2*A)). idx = 9.94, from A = 0.21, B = 0.74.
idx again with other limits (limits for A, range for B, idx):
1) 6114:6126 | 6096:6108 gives 9.95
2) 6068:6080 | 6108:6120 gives 9.97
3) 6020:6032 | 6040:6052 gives 9.98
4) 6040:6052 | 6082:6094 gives 9.95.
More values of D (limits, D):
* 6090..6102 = 6091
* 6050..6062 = 6051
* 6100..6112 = 6101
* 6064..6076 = 6075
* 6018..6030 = 6019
